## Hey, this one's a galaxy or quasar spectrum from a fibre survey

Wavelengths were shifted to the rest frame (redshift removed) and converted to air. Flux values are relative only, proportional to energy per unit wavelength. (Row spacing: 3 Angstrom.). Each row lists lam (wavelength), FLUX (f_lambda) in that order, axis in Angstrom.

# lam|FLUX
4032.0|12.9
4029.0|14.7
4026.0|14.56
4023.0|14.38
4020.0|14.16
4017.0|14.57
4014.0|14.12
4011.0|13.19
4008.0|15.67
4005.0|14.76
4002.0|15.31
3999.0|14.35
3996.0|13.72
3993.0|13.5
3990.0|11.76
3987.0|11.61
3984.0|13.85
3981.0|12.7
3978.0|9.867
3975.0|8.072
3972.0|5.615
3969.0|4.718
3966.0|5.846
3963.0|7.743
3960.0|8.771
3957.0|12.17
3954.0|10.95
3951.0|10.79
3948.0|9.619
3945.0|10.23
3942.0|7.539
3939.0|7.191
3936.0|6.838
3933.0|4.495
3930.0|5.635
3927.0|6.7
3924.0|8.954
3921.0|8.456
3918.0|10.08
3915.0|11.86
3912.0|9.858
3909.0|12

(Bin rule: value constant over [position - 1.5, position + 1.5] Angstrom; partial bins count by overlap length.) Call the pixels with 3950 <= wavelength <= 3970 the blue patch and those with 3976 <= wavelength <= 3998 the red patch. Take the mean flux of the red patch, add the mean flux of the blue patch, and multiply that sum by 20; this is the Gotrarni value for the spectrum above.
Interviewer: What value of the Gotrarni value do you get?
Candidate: 423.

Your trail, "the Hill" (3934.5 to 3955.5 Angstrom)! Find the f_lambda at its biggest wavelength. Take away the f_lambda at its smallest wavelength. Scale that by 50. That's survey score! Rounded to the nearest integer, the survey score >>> 206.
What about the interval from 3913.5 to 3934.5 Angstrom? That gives -368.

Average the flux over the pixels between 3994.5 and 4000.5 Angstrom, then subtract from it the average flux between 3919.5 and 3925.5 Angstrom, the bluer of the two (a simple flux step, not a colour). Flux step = 5.3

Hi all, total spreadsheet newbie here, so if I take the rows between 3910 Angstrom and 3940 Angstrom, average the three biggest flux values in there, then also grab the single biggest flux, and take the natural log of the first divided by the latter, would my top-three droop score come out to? -0.11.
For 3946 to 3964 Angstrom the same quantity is -0.07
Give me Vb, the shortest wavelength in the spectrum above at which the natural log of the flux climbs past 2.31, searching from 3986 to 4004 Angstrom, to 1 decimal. 3987.0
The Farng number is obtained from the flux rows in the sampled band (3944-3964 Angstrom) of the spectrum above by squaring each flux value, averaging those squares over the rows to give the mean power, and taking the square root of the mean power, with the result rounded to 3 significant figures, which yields 10.1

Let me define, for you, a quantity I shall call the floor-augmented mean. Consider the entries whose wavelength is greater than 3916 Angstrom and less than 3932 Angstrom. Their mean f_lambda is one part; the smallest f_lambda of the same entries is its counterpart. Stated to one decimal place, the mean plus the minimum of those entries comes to 13.6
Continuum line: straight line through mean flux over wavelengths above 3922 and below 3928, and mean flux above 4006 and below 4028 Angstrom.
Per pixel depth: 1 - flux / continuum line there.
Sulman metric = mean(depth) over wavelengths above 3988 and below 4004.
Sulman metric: -0.06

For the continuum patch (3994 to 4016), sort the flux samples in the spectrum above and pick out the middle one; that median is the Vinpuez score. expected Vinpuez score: 14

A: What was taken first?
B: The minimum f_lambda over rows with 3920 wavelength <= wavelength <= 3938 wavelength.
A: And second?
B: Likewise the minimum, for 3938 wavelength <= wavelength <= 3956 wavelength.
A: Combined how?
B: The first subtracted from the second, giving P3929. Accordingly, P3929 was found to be 3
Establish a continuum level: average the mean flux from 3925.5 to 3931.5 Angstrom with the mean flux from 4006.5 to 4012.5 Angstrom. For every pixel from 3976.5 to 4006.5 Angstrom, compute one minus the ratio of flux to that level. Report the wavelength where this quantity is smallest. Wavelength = 4002.0 Angstrom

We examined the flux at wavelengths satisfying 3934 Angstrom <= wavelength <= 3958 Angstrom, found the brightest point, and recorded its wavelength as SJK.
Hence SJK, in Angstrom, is 3957.0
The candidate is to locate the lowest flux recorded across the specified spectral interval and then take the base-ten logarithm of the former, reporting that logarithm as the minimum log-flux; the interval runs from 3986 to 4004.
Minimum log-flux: 1.06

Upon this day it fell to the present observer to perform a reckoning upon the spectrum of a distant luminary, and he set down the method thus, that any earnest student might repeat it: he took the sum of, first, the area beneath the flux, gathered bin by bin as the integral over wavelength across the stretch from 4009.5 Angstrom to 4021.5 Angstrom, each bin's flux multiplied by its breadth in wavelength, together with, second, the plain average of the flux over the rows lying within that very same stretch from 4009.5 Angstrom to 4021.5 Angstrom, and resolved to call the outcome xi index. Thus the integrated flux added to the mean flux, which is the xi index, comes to 182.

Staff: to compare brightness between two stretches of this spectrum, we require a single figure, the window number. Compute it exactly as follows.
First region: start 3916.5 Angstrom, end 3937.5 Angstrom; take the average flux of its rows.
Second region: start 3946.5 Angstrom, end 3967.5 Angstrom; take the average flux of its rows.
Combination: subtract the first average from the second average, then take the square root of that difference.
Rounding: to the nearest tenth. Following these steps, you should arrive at 1.5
